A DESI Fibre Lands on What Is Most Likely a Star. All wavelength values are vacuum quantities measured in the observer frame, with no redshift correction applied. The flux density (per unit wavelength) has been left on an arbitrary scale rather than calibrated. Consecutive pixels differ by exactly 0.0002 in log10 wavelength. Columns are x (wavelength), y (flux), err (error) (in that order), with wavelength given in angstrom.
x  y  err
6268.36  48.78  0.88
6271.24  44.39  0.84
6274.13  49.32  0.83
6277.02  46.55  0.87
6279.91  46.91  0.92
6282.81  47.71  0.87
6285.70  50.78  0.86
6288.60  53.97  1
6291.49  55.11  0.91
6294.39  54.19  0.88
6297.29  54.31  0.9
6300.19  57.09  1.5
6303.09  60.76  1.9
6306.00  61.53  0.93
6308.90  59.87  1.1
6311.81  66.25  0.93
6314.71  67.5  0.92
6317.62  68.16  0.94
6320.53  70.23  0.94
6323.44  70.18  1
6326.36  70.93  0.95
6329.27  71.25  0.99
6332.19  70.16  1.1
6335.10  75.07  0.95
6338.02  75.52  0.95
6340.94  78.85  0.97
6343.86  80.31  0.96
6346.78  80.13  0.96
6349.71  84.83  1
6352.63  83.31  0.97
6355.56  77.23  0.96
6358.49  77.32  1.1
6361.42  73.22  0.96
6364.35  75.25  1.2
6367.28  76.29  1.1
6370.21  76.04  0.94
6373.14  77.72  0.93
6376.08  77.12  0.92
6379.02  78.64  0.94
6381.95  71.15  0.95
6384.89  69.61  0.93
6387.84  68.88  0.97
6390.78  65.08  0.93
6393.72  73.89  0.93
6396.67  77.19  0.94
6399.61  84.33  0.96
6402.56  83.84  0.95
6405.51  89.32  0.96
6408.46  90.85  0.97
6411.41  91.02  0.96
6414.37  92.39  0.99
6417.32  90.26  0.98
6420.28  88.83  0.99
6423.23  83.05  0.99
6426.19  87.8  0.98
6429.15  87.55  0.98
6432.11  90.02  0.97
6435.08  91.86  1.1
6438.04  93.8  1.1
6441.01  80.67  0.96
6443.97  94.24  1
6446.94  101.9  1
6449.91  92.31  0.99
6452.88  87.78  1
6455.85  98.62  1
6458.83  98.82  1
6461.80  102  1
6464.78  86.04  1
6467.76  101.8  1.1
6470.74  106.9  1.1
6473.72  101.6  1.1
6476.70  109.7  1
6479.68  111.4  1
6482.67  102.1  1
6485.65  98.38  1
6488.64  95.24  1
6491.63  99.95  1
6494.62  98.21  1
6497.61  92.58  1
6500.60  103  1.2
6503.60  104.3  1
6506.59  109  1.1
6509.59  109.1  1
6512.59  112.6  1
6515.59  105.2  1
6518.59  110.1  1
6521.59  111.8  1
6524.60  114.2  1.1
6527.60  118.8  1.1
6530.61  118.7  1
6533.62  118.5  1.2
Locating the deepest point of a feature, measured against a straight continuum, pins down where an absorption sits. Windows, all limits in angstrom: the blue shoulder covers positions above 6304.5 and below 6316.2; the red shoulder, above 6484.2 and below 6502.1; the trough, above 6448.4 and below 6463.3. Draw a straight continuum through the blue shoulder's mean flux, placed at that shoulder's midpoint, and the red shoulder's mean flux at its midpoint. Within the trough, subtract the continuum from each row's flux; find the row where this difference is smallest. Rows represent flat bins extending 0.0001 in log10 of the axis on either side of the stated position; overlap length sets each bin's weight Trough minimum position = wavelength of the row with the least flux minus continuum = 6452.88 angstrom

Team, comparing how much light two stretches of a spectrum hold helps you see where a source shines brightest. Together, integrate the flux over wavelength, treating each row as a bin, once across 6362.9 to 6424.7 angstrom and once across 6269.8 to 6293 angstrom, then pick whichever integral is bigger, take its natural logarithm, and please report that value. 8.5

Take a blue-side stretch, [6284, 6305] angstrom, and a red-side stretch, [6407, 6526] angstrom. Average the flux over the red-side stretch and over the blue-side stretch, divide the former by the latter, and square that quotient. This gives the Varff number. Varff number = 3.2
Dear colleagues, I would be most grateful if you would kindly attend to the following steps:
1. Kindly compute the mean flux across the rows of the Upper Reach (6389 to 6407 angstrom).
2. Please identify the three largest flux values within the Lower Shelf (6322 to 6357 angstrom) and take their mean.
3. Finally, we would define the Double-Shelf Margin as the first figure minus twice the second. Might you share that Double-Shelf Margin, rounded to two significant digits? -87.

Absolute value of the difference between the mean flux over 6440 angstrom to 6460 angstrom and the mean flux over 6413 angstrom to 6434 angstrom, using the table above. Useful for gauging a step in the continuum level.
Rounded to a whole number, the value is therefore 5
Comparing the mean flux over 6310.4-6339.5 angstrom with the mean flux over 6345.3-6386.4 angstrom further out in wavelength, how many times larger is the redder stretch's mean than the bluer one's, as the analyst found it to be 1.09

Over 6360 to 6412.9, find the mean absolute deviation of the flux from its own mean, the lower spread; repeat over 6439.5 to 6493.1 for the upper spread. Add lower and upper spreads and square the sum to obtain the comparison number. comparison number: 136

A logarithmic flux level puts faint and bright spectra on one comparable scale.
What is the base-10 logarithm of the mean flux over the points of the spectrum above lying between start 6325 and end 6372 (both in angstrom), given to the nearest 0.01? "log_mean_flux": 1.88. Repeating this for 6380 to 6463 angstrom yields 1.94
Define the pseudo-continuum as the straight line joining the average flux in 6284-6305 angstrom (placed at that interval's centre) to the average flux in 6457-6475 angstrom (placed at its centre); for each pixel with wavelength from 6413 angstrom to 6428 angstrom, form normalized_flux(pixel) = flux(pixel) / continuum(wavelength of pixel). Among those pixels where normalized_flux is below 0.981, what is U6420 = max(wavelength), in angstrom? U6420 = 6423.23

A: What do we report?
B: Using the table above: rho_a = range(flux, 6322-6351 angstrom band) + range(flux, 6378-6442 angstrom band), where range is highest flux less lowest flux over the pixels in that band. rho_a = 43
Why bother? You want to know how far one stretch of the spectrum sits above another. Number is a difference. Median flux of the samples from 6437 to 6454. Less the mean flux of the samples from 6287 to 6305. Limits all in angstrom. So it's 37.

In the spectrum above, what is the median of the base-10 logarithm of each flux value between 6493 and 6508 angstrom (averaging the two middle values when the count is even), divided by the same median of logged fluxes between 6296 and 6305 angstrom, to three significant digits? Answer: 1.15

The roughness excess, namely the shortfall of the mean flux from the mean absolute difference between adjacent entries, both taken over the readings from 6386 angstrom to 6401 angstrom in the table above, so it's -68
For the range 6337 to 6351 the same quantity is -78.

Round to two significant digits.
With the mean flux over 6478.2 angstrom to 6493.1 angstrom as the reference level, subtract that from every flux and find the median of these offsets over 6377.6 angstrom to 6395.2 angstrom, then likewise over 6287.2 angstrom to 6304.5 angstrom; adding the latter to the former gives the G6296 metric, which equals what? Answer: -78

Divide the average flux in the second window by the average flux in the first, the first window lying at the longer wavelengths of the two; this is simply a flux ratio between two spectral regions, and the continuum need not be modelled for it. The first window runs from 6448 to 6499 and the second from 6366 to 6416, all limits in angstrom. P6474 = 0.798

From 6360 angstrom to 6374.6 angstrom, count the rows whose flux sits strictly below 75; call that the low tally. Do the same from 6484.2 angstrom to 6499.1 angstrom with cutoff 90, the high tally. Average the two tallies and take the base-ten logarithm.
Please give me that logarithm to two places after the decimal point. -0.30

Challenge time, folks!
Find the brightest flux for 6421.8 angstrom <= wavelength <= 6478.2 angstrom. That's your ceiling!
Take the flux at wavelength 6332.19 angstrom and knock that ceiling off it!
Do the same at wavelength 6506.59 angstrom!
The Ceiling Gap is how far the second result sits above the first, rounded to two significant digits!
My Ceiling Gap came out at 39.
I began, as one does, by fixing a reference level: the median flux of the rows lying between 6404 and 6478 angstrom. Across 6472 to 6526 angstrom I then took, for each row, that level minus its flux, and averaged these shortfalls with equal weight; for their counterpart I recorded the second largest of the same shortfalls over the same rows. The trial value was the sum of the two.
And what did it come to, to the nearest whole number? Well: -16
